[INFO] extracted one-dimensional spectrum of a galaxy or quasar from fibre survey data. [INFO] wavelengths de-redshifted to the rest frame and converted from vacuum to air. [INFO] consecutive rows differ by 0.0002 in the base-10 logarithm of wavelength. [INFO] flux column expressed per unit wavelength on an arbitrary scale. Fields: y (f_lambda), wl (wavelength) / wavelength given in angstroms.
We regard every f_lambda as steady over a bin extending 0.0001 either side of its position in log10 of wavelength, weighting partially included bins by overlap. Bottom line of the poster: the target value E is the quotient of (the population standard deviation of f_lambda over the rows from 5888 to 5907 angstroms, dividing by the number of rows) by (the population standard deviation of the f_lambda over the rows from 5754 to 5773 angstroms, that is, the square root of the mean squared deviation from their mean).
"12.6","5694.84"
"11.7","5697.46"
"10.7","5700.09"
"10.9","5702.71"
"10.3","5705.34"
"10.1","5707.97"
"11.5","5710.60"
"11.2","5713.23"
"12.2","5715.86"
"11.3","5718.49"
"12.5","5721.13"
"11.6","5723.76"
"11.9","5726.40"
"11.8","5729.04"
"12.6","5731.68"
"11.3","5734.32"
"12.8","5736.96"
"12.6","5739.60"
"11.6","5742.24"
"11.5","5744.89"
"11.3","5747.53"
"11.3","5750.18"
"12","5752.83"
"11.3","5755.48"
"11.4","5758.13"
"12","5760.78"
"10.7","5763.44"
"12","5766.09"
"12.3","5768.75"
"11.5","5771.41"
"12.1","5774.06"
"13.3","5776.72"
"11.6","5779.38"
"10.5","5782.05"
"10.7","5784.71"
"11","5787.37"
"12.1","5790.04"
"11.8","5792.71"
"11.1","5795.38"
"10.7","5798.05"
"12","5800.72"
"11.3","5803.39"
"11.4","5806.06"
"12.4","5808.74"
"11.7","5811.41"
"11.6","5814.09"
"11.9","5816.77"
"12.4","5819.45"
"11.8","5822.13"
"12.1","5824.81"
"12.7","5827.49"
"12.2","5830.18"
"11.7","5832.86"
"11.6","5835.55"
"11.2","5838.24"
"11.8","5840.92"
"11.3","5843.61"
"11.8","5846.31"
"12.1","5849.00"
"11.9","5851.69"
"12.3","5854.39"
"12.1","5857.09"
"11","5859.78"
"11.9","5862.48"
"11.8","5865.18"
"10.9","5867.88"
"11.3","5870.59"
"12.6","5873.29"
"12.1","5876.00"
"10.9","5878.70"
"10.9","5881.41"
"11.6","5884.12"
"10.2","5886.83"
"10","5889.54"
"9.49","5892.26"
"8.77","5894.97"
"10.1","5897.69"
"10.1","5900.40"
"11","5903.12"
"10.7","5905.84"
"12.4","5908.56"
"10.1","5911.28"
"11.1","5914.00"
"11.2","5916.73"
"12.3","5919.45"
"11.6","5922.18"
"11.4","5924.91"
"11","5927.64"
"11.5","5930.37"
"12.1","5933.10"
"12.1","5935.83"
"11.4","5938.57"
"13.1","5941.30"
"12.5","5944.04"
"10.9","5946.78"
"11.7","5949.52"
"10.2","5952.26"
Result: 1.4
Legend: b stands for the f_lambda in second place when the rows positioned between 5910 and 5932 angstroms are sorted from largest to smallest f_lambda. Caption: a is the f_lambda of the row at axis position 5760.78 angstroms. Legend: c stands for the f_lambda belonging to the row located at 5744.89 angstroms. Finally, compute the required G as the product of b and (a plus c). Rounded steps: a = 12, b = 11.6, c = 11.5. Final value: 273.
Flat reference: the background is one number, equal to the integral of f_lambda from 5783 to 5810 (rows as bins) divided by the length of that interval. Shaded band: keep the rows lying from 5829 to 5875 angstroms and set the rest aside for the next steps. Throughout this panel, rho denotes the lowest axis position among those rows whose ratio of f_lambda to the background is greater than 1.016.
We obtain 5830.18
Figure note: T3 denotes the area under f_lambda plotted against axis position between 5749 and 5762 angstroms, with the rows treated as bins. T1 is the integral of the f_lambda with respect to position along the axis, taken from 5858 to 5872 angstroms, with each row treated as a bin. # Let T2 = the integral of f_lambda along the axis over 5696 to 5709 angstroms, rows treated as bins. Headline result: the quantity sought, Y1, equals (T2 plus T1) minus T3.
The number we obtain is 149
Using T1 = 160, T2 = 140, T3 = 151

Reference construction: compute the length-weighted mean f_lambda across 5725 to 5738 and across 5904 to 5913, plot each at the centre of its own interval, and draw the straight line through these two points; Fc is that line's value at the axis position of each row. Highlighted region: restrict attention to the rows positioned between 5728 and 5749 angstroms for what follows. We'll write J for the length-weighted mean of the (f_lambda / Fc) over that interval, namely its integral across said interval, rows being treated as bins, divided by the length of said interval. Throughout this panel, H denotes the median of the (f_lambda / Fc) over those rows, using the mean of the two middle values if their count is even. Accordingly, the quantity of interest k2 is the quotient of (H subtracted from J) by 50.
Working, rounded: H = 0.97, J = 0.99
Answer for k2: 0.0004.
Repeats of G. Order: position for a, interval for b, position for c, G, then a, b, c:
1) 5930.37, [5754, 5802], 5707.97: 266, 11.5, 12.3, 10.1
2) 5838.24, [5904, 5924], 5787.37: 273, 11.2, 12.3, 11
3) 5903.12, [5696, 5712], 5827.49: 273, 11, 11.5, 12.7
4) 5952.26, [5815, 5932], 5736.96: 290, 10.2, 12.6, 12.8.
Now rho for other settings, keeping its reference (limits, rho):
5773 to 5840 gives 5774.06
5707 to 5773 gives 5715.86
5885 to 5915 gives 5908.56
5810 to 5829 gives 5811.41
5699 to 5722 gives 5715.86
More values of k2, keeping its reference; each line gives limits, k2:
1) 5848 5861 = -0.0003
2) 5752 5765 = 0.0001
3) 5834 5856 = -0.0001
